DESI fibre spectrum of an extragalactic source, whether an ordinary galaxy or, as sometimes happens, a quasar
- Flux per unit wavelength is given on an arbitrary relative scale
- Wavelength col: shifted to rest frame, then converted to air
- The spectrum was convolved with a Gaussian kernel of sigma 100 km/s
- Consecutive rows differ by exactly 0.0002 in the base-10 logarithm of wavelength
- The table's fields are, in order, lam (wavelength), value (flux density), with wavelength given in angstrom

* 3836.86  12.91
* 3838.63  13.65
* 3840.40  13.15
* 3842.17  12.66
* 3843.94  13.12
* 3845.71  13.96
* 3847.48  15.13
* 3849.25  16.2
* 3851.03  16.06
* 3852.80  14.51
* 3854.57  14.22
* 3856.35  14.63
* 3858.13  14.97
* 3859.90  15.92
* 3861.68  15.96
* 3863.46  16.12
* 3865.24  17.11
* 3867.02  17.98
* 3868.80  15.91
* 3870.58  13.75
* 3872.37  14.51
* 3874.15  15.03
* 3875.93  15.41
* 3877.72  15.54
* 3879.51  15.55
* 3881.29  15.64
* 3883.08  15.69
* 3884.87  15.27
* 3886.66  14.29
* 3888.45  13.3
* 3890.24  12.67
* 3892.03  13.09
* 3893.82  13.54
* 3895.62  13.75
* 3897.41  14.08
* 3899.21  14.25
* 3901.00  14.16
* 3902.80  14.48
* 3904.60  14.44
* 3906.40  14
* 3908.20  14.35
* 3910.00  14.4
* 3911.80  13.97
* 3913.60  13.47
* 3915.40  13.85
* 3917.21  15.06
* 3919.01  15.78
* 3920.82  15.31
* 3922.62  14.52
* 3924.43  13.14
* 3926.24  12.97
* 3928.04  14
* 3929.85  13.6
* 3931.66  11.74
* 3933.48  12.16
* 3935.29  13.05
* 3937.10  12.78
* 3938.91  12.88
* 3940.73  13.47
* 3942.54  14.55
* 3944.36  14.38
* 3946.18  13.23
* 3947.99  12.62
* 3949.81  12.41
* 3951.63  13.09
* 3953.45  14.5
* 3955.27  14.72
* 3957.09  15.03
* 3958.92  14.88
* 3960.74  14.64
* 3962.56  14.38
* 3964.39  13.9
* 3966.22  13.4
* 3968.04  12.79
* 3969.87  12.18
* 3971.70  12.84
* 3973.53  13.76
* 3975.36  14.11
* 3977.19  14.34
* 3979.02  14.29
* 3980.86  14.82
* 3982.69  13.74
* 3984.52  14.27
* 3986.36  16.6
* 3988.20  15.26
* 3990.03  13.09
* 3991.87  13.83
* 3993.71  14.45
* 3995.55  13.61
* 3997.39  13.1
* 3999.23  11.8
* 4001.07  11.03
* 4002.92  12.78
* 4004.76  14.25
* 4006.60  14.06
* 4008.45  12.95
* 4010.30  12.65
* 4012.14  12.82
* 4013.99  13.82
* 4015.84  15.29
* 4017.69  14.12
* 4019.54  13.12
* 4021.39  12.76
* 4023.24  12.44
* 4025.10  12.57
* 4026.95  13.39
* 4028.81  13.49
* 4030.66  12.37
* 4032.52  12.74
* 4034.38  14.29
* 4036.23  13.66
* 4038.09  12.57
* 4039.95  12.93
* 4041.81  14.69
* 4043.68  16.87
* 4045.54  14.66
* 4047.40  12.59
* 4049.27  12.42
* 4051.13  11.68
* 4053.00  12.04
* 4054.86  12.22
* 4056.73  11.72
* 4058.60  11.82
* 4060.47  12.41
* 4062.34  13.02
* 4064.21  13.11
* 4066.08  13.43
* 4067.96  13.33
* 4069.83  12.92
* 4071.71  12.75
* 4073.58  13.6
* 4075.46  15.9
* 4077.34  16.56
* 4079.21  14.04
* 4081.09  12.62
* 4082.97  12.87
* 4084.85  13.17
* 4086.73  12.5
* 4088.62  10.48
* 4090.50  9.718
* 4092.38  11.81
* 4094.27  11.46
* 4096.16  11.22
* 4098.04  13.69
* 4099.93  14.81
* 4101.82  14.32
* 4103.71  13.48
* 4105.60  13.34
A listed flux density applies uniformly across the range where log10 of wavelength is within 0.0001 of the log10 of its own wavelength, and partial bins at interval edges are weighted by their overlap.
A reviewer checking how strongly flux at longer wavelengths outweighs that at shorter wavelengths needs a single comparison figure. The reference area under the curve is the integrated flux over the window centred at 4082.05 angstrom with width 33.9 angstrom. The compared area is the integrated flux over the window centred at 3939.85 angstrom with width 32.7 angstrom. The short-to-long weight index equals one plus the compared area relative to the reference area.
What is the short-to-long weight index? 2.00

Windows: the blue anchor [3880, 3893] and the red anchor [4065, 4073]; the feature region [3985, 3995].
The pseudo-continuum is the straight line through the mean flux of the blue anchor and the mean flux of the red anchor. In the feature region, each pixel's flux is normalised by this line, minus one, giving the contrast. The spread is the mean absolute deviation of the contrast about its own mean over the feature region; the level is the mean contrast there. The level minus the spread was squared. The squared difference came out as 0.0000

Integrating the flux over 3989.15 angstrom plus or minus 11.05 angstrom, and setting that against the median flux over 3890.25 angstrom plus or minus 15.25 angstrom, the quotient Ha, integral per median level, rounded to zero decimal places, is 22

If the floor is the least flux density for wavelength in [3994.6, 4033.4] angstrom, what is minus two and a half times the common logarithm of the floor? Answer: -2.61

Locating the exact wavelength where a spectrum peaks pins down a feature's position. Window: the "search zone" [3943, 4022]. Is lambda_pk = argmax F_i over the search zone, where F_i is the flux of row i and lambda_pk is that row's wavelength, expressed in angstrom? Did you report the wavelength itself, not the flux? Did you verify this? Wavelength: 3986.36 angstrom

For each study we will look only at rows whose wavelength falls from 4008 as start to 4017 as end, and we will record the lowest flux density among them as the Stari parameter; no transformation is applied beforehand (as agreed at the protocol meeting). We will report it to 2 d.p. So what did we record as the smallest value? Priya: 12.65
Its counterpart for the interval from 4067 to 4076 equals 12.75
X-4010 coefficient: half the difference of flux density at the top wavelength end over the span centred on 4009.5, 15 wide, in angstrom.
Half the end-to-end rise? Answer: 1.3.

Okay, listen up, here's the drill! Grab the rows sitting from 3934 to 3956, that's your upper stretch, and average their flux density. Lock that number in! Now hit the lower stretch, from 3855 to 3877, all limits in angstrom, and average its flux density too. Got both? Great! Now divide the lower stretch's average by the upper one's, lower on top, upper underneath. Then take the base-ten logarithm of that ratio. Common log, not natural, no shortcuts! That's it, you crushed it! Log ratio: 0.064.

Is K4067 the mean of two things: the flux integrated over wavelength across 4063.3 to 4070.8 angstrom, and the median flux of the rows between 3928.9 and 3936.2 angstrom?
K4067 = 55.7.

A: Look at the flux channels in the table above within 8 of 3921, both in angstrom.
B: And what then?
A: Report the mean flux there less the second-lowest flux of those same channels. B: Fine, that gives 1.1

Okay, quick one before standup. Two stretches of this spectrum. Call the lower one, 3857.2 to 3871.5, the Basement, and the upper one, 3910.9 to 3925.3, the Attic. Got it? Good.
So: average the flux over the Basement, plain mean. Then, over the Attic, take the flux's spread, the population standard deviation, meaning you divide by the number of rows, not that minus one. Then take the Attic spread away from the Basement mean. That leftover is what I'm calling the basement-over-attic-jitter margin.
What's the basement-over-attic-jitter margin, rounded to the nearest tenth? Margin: 15.1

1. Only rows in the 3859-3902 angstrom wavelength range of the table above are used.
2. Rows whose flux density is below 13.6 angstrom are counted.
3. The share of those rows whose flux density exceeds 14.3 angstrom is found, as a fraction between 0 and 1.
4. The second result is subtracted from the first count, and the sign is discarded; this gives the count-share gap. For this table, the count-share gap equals 3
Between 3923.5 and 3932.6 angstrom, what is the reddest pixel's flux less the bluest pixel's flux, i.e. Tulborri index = -1.4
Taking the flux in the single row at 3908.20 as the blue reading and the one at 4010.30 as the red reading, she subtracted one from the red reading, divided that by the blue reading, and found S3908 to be 0.81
